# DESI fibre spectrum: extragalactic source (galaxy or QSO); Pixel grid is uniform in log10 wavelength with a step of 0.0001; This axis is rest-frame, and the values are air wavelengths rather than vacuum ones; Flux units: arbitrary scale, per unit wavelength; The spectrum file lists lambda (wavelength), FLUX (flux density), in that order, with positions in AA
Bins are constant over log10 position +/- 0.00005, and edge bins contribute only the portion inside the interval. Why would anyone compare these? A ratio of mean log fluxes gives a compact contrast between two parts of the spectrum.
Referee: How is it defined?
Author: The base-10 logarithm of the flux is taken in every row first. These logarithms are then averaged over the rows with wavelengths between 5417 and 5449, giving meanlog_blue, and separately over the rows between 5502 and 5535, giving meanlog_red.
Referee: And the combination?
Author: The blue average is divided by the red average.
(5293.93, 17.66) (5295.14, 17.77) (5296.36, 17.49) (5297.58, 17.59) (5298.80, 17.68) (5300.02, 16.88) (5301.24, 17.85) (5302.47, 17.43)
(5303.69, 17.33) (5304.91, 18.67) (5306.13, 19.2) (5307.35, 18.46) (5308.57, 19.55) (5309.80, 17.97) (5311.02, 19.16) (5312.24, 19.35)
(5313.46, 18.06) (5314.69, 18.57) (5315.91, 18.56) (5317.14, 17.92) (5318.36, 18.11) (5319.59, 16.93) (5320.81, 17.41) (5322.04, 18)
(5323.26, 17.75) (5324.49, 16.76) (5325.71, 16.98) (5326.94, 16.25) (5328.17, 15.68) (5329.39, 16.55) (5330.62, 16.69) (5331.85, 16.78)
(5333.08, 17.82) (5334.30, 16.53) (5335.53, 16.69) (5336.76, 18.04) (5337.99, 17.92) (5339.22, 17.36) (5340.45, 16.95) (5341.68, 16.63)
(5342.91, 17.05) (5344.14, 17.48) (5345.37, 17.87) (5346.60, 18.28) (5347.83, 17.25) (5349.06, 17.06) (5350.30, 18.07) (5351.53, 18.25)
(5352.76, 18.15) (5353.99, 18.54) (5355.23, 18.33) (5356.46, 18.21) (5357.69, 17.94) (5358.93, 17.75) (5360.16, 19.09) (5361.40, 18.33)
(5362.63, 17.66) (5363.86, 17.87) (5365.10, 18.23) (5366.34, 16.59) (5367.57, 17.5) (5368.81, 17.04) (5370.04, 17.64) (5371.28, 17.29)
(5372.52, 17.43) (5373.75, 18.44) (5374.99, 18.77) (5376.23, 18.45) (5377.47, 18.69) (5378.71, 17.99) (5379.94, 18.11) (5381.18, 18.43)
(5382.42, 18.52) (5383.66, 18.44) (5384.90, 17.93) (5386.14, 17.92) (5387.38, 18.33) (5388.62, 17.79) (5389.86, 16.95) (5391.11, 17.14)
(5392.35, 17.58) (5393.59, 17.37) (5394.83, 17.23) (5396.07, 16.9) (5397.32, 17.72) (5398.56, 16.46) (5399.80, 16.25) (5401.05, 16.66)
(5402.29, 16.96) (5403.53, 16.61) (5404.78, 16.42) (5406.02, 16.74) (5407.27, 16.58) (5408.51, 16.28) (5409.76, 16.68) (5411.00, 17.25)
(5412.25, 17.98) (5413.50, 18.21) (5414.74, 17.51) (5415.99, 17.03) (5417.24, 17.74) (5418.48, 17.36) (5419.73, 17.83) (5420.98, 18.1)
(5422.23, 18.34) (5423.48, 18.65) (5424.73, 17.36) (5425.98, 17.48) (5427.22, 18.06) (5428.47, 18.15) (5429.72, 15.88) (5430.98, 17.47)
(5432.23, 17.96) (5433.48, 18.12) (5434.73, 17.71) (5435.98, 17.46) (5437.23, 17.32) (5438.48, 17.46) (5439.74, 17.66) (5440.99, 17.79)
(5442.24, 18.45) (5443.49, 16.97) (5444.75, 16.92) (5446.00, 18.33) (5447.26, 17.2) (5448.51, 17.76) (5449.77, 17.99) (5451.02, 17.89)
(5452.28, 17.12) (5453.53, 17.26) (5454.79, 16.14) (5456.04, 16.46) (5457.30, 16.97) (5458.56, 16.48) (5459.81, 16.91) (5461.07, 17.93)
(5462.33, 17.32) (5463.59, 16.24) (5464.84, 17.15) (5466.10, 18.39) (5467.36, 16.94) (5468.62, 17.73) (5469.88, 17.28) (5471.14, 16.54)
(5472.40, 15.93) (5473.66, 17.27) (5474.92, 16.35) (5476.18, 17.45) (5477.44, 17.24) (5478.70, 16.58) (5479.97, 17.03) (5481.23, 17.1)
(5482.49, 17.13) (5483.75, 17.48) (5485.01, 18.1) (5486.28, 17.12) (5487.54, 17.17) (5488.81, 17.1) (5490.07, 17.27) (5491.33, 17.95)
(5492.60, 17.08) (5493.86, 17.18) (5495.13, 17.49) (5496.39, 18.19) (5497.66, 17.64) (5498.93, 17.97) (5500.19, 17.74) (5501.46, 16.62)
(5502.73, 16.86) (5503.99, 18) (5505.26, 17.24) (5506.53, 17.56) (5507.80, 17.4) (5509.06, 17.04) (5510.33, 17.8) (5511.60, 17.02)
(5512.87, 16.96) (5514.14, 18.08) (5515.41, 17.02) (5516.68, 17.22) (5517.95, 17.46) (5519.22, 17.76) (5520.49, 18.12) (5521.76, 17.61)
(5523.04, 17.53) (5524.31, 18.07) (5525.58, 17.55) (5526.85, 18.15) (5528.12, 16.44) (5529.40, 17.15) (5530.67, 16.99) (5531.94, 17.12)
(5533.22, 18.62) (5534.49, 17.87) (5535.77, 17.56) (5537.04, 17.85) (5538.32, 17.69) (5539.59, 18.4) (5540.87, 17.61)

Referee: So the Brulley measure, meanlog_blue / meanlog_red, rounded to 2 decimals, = 1.00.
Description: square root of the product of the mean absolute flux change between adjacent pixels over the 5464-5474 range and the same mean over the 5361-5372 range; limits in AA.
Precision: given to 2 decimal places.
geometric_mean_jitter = 0.78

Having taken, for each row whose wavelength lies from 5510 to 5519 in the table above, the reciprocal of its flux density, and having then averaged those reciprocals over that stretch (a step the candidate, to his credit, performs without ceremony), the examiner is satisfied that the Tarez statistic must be 0.0576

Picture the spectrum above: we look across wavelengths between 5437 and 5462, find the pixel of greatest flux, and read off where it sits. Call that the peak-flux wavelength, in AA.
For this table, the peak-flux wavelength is 5442.24 AA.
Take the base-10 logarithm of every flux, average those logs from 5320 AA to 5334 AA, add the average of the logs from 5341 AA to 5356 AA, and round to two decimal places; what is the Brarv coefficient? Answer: 2.48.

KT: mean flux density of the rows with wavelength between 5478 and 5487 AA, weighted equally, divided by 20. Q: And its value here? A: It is 0.86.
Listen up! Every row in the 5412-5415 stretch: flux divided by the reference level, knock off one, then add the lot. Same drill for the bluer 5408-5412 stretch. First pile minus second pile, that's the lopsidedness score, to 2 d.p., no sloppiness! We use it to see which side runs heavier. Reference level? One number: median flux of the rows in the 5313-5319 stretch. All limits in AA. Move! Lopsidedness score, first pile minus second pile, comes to 0.19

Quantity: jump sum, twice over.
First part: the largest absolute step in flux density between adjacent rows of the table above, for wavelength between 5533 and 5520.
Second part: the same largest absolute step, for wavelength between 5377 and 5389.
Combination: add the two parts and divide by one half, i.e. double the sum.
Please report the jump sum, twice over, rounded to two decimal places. 4.82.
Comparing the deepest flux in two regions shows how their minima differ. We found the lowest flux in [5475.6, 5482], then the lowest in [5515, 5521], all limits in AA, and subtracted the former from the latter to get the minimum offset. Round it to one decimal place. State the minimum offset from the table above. 0.4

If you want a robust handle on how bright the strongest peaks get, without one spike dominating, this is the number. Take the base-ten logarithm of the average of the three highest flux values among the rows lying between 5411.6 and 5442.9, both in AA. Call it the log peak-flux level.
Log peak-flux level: 1.27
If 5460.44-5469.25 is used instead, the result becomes 1.26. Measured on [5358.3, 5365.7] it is 1.27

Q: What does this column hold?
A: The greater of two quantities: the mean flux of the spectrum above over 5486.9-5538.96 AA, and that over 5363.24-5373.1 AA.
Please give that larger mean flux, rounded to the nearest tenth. 17.5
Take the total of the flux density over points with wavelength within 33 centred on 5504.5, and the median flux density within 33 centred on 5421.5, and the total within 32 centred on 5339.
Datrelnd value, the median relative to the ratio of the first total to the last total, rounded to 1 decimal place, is 17.3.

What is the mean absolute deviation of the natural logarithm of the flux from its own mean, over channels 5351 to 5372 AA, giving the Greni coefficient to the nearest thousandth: 0.026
